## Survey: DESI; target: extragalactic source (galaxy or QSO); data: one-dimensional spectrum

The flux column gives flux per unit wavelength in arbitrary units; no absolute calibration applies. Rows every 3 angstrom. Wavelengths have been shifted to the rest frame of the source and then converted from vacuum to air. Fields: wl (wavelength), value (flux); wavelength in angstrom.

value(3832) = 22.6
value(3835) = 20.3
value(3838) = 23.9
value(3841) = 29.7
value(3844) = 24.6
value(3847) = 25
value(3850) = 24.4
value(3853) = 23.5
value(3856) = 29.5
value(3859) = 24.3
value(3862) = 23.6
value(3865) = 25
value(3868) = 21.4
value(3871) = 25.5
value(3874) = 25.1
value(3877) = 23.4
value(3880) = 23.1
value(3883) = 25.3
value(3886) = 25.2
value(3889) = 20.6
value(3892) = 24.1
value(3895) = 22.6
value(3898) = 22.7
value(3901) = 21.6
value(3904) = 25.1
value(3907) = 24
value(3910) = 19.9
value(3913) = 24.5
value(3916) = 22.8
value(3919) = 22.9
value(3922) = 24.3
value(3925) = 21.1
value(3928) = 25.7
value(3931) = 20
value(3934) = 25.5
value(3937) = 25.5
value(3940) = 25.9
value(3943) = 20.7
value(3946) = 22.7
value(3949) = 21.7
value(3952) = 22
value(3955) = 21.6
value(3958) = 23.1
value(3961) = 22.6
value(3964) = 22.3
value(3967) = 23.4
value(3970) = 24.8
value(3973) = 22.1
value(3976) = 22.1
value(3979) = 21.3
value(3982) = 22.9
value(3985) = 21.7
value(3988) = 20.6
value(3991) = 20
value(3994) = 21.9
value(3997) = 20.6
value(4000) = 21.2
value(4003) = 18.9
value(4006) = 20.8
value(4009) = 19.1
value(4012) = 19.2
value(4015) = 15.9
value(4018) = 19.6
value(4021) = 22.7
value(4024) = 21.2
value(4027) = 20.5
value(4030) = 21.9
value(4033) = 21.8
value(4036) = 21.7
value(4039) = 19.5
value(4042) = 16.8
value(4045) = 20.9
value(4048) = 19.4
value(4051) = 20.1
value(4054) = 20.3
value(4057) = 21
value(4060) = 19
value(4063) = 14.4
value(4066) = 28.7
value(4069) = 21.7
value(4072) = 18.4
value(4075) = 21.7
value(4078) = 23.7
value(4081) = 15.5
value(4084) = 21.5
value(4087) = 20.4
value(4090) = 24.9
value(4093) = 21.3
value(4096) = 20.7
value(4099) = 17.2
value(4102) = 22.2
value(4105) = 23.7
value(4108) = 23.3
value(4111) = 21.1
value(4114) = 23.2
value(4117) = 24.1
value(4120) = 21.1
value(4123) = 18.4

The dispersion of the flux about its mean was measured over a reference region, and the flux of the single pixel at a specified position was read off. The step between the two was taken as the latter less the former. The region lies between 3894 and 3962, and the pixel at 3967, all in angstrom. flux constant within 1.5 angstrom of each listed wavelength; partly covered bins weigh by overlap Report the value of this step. 21.6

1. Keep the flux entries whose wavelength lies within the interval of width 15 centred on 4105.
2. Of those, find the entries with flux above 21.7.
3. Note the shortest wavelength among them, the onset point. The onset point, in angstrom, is 4102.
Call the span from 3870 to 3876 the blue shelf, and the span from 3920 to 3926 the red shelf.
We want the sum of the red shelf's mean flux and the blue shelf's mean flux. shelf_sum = 48.0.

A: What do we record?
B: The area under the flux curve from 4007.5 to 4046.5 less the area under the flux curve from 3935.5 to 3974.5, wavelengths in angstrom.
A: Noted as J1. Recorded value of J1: -113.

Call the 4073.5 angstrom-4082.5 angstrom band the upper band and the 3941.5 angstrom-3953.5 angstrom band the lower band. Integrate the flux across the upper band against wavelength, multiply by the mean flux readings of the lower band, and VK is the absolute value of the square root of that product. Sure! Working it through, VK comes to 63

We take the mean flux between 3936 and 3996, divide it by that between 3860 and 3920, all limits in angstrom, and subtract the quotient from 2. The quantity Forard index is 1.04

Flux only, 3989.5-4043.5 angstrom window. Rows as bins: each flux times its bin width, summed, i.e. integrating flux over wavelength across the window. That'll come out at 1090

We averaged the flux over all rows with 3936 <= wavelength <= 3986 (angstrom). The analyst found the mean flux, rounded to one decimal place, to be 22.7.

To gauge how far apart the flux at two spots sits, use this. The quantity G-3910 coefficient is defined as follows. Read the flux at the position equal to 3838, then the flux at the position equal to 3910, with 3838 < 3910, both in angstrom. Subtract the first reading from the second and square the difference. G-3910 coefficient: 16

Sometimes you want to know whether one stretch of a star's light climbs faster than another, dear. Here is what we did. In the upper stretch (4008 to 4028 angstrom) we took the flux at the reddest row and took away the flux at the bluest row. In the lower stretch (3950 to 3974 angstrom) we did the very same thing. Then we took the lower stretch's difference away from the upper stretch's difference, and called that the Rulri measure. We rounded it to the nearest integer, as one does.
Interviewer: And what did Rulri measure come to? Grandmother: 1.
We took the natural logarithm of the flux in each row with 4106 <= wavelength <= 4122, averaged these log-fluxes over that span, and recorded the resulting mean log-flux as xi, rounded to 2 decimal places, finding 3.11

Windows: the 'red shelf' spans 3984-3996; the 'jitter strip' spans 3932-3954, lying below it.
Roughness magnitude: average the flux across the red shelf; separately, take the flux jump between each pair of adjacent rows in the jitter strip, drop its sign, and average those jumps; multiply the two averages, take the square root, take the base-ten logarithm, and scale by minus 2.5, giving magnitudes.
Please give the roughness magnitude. -1.87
